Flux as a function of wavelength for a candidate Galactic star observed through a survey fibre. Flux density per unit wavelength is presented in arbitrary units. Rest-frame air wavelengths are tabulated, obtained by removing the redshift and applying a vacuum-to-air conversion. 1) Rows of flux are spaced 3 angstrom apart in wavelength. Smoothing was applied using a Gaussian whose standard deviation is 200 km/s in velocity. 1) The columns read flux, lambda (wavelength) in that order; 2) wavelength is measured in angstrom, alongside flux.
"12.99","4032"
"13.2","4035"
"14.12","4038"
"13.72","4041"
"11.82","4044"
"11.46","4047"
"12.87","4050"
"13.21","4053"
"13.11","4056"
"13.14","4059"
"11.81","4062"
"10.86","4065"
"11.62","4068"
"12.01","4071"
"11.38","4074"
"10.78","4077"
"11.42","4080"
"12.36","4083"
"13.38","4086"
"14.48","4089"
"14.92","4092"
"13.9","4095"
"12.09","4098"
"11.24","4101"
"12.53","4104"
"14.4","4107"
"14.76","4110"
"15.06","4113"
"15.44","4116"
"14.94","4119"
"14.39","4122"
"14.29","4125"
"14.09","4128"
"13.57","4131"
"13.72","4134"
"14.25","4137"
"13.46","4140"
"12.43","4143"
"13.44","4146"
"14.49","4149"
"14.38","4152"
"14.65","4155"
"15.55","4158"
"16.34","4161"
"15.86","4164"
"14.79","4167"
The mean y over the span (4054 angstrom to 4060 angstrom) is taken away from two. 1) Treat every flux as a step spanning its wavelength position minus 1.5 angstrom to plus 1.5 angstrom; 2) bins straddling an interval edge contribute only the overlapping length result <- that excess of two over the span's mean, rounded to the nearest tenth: -11.1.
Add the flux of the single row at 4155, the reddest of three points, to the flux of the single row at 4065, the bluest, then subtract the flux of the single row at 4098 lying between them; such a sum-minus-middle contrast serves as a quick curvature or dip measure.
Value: 13.4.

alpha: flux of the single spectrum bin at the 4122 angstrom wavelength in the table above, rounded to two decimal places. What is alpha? 14.39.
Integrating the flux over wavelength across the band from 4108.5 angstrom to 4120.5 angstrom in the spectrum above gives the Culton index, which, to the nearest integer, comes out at 181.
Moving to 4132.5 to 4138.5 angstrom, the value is 84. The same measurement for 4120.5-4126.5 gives 86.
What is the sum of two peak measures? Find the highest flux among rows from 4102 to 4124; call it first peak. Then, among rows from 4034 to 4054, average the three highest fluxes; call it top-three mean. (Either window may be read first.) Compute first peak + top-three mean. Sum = 29.1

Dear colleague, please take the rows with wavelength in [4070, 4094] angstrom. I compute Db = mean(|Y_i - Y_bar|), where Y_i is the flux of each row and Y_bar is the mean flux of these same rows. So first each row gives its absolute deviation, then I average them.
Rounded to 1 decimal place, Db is 1.3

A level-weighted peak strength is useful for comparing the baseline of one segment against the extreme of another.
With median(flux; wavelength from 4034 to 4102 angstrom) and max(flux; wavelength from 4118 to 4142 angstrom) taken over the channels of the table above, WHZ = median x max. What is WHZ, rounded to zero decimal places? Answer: 185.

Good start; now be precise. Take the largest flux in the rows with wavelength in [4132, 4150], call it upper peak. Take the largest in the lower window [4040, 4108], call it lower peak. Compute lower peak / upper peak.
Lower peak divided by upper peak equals 1.03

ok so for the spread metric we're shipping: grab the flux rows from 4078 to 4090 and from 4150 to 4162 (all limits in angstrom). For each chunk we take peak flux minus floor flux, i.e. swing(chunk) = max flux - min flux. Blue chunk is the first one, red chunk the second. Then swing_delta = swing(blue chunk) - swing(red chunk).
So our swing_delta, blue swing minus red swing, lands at 1.1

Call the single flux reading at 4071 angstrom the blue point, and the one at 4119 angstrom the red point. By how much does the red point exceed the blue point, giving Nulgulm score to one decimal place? 2.9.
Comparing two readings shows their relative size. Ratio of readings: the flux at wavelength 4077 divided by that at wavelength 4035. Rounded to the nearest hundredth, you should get 0.82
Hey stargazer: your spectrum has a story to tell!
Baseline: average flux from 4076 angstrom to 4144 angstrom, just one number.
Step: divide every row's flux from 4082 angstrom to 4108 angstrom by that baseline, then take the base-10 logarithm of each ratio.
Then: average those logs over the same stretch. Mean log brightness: -0.01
